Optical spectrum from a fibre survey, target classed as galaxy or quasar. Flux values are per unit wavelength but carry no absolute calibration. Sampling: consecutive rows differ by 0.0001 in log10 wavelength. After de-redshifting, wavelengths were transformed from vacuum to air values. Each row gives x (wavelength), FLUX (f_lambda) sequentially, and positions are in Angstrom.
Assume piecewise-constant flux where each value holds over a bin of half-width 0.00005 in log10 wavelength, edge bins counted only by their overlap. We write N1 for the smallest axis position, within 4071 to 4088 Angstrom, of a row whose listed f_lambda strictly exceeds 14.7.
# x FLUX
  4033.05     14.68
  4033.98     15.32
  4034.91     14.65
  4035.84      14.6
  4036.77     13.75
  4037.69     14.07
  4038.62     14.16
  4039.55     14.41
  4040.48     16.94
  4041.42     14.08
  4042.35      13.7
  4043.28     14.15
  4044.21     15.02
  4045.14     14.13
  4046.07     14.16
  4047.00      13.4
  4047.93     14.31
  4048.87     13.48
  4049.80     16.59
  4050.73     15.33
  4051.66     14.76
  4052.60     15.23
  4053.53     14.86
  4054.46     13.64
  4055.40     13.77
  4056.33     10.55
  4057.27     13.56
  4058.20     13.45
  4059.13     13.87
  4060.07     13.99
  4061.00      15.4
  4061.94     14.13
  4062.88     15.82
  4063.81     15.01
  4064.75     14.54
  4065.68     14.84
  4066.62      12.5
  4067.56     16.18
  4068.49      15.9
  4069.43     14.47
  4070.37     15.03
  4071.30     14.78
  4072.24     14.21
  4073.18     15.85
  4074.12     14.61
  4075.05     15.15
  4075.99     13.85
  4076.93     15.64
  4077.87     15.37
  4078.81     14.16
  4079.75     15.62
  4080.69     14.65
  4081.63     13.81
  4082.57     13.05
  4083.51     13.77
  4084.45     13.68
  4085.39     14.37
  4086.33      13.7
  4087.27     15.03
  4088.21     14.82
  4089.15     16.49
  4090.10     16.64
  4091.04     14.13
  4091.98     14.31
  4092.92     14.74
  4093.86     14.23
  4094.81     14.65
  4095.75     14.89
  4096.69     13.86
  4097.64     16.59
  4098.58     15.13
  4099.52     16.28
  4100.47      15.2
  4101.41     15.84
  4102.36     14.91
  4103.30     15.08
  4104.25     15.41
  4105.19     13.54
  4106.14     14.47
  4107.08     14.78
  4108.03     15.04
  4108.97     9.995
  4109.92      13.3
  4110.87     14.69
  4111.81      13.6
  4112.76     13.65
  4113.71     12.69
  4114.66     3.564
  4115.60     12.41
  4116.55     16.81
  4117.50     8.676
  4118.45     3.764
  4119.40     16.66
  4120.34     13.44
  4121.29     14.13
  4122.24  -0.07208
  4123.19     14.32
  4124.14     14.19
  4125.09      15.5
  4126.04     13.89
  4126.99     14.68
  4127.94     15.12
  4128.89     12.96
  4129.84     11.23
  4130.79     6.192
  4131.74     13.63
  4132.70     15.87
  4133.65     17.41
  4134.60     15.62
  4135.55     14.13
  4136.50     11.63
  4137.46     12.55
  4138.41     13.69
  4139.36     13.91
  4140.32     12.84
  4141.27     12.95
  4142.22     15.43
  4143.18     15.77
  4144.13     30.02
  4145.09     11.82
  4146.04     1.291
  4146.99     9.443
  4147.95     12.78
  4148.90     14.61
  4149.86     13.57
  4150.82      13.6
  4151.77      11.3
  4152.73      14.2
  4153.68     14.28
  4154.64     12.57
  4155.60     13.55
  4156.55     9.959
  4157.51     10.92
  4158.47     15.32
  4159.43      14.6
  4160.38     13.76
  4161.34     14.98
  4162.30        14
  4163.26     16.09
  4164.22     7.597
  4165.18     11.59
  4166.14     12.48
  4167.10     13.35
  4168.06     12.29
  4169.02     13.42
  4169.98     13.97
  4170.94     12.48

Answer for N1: 4071.30 Angstrom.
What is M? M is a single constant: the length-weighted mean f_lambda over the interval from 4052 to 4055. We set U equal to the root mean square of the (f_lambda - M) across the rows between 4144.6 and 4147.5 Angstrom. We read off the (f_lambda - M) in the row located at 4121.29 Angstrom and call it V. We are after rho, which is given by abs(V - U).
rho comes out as 9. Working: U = 8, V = -0.4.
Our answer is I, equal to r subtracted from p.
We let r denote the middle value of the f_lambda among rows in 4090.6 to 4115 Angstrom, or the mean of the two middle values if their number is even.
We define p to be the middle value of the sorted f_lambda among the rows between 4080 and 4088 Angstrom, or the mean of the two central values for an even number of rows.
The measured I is -0.9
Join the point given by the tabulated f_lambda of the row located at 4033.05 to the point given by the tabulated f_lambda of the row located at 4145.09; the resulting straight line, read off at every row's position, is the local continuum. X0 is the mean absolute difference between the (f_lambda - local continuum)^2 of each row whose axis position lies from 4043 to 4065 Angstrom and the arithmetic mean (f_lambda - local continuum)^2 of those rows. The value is 2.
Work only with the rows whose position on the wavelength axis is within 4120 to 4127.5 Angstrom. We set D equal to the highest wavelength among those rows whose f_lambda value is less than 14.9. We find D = 4126.99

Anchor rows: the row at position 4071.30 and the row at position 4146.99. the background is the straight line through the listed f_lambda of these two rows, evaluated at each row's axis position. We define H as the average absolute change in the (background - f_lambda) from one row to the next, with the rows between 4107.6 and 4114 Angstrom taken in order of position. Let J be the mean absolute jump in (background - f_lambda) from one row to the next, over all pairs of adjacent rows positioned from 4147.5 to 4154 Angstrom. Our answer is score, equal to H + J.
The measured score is 3.4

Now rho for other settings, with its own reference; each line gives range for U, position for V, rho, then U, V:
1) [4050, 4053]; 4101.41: 1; 1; 1.3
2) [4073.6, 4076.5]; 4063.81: 0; 1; 0.5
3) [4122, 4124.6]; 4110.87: 8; 8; 0.2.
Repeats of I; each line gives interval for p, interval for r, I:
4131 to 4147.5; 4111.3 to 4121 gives 0.6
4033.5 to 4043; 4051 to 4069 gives -0.3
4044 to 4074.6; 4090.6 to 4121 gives 0.0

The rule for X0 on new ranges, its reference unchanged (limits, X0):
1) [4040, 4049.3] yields 1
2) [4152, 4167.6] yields 5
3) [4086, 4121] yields 9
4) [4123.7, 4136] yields 8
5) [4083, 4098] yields 3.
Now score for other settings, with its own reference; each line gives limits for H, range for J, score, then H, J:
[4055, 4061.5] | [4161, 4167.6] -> 4.3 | 1.4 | 2.9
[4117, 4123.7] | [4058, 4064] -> 9.4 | 8.4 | 1.0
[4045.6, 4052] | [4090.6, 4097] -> 1.7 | 1.2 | 0.5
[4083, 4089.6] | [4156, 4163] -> 2.3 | 0.8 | 1.5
